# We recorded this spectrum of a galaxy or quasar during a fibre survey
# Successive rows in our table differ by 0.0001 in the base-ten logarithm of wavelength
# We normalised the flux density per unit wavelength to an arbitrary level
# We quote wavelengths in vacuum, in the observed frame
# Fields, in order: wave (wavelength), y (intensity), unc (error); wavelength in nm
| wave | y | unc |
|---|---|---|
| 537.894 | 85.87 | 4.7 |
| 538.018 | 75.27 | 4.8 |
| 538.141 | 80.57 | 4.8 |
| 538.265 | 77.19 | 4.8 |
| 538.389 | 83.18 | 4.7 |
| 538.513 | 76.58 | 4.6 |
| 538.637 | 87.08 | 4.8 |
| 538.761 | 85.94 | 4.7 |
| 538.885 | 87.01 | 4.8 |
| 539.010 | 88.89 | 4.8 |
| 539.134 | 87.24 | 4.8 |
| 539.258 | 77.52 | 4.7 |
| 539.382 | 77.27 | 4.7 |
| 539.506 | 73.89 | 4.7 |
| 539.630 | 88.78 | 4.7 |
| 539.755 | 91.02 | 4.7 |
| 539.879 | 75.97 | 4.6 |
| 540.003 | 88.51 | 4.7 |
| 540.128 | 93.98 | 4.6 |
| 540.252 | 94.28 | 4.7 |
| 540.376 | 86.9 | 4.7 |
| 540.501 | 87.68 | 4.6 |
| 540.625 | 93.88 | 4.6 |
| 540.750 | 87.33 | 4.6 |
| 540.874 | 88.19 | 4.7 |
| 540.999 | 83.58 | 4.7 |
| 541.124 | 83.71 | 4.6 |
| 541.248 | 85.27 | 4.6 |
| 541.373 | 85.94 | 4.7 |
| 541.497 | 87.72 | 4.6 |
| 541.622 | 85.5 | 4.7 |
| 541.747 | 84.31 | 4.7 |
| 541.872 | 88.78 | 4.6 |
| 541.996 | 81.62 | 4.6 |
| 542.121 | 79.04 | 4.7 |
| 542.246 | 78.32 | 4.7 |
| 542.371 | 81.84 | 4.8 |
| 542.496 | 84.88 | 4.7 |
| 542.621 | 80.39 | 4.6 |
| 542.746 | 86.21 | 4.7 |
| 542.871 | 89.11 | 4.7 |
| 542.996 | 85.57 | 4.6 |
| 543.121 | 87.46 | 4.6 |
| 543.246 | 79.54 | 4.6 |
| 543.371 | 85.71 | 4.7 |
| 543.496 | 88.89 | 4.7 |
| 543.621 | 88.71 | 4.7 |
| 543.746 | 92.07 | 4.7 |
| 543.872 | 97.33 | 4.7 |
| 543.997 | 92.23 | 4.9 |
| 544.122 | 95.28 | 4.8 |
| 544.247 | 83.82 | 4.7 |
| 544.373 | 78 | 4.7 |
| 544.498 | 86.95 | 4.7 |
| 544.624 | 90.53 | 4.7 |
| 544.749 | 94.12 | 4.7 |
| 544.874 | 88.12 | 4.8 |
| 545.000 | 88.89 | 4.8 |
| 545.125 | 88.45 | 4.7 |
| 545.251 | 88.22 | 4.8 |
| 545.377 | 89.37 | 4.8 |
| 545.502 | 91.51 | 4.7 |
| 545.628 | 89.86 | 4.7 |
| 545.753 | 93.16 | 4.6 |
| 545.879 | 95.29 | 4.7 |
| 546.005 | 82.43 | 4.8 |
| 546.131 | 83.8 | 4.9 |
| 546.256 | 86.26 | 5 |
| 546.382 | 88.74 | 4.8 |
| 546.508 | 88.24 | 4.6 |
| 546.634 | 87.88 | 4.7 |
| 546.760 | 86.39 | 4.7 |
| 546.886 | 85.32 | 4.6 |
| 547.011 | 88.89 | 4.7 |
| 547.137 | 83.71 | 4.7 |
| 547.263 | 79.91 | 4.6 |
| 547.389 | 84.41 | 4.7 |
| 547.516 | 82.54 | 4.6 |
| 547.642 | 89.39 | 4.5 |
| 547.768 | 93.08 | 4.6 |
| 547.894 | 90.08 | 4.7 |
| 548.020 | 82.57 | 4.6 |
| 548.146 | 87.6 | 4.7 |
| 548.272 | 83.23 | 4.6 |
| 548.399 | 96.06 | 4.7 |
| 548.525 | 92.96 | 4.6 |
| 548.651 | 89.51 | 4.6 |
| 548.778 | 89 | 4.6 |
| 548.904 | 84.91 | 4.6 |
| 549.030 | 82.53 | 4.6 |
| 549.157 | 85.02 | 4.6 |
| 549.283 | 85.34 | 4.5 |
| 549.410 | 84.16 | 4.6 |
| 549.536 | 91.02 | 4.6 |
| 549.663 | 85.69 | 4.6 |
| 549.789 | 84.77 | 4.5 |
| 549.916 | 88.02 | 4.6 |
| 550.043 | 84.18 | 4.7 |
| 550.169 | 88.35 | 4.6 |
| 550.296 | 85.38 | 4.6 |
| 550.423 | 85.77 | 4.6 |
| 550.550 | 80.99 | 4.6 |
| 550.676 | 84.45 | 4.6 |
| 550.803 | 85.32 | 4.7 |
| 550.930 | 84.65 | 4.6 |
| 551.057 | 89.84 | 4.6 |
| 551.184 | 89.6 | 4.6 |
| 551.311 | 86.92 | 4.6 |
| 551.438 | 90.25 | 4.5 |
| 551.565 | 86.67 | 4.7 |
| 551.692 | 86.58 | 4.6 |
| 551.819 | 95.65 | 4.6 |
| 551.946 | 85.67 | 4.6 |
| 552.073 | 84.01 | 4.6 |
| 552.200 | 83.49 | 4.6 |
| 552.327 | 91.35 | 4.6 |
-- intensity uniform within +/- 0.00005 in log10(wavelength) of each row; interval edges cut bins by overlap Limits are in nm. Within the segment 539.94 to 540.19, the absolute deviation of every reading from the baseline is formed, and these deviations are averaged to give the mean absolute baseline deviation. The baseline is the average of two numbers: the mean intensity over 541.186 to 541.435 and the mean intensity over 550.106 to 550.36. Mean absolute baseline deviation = 5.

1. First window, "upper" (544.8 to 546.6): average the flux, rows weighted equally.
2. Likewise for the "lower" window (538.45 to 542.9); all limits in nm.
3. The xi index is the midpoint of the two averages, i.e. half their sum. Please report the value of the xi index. 86.9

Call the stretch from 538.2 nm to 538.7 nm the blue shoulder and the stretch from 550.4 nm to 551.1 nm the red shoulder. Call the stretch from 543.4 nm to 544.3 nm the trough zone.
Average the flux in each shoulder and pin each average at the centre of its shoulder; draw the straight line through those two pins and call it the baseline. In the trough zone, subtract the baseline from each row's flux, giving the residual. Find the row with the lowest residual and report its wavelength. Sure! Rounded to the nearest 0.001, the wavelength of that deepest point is 544.247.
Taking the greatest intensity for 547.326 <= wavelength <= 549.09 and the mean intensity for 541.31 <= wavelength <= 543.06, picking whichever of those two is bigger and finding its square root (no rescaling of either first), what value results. 9.80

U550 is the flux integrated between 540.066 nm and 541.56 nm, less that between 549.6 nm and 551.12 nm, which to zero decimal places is 2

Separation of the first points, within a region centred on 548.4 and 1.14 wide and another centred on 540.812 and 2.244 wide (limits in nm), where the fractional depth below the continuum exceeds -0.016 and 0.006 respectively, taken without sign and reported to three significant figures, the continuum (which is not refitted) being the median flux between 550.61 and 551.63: 8.14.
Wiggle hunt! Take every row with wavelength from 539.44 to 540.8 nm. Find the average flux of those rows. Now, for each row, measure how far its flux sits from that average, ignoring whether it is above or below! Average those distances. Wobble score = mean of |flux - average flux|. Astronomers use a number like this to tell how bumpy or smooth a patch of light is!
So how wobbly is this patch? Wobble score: 4.7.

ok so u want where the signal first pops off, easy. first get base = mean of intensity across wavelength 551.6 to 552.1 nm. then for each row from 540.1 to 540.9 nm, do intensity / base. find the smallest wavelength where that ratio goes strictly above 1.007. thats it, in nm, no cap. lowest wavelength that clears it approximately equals 540.128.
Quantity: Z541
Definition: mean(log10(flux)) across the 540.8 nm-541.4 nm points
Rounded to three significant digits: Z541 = 1.93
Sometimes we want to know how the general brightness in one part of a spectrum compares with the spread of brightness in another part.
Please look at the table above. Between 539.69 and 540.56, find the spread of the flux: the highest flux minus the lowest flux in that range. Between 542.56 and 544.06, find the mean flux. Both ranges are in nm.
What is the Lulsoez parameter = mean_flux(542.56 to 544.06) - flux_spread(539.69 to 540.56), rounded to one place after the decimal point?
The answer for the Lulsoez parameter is 69.5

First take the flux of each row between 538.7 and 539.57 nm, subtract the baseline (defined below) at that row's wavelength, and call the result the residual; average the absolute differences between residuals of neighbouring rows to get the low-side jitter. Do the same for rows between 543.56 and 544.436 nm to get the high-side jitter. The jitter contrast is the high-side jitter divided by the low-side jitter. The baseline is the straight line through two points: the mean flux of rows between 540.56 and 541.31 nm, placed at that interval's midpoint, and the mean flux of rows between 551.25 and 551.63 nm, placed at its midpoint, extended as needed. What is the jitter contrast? 1.9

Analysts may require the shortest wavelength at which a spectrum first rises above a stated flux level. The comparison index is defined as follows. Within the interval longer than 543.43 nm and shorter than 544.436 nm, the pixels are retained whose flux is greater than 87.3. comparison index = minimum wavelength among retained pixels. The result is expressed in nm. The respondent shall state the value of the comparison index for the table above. 543.496 nm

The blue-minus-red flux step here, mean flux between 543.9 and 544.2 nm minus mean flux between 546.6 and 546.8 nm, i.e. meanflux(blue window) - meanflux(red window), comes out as 7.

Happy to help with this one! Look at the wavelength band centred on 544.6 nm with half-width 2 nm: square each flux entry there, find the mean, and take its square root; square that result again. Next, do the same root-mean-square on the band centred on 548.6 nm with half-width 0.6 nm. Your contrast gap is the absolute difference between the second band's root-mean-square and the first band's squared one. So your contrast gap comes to 7722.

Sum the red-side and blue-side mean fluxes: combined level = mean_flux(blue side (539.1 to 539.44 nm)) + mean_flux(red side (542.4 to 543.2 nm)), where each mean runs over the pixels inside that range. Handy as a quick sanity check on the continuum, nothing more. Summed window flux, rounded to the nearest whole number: 166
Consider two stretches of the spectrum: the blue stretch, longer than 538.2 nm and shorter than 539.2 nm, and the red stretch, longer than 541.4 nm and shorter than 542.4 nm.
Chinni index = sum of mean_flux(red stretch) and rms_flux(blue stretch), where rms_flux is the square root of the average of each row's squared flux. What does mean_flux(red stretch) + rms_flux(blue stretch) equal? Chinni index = 168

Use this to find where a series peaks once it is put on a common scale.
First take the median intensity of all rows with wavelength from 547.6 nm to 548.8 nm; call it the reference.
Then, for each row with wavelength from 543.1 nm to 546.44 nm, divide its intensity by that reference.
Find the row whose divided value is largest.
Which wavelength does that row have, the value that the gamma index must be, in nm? 543.872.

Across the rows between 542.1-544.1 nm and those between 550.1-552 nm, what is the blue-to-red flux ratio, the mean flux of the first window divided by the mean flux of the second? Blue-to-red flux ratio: 0.99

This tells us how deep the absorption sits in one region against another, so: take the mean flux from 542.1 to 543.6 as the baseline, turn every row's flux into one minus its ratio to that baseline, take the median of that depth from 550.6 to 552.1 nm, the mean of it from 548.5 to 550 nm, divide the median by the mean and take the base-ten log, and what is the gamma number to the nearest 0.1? 0.0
